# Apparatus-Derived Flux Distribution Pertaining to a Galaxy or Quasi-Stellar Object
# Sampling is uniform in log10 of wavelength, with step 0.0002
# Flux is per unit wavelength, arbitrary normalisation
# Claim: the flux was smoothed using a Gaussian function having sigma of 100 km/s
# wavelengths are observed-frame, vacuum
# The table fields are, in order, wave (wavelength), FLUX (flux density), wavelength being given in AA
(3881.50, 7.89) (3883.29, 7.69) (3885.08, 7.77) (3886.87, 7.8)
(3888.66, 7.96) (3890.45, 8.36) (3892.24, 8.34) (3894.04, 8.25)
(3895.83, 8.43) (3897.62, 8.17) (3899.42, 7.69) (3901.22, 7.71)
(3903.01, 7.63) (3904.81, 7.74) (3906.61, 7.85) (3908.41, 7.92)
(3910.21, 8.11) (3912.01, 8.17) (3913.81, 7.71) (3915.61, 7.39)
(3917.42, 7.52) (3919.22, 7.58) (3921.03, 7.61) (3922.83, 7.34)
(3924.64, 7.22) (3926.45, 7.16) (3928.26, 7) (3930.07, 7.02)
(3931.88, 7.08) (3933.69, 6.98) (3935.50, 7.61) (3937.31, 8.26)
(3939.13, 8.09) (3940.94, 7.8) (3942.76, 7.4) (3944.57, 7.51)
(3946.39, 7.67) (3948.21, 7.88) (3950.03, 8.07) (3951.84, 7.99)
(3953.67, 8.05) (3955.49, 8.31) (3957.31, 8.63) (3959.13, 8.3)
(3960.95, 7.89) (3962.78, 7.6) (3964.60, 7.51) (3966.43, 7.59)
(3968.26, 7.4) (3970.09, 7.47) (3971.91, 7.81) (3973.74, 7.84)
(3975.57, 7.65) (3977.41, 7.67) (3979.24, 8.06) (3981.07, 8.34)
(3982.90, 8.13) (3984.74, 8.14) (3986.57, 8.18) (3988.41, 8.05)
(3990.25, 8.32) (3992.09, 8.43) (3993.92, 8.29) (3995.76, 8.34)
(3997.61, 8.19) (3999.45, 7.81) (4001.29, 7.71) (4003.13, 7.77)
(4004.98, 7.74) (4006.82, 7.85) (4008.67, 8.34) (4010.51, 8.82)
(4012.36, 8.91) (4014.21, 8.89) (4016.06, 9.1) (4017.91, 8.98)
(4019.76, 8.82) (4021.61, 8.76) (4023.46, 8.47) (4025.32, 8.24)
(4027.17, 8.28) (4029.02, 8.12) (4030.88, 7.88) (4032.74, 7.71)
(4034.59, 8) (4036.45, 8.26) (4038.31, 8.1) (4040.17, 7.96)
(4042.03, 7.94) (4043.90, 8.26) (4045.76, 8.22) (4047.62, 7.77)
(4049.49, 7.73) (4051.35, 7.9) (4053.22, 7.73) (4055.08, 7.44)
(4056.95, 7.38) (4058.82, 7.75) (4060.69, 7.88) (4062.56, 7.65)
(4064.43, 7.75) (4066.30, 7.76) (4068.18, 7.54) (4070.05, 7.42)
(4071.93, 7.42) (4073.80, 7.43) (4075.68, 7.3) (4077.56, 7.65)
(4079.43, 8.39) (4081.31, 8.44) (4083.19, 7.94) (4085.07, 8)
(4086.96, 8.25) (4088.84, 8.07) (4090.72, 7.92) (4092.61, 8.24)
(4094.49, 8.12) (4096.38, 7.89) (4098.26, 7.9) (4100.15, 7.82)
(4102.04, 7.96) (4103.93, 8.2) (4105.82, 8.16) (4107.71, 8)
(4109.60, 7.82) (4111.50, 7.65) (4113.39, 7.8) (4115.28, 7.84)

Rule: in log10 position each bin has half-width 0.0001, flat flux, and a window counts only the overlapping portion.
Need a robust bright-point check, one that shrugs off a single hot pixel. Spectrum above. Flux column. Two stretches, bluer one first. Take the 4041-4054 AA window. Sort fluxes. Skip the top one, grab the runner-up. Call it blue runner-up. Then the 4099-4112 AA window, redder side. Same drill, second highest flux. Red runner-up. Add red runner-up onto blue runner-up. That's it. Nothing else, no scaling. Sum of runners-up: 16.4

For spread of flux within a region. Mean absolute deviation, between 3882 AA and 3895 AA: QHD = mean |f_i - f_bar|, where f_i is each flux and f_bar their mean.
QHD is 0.25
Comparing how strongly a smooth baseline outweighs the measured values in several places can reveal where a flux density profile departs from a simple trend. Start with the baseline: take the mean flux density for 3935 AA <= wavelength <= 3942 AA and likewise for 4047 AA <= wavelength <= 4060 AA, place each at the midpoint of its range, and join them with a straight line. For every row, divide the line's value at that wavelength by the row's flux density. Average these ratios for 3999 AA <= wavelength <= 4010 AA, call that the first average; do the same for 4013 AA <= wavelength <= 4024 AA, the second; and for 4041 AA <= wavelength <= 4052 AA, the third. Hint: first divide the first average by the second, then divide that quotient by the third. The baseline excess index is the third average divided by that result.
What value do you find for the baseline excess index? 0.83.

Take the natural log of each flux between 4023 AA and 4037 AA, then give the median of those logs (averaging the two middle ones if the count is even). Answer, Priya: 2.10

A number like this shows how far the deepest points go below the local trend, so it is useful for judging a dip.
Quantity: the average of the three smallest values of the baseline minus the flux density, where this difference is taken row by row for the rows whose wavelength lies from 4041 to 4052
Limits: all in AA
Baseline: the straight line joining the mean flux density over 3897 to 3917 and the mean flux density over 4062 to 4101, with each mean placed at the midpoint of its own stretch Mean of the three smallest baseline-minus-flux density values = -0.29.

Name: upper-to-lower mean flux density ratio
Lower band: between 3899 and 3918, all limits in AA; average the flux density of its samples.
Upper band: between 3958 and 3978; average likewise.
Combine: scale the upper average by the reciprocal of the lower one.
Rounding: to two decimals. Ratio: 0.99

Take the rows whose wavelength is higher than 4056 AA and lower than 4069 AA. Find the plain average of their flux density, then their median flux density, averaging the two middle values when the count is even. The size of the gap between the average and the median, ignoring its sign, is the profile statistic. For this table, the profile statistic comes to 0.08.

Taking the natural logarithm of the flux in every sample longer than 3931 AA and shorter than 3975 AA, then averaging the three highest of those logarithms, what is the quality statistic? 2.13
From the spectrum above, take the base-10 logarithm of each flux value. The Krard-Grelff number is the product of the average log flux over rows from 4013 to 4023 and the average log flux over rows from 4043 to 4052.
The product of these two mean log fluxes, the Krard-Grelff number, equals 0.856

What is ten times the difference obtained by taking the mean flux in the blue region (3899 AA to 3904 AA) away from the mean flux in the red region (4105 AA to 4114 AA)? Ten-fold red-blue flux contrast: 2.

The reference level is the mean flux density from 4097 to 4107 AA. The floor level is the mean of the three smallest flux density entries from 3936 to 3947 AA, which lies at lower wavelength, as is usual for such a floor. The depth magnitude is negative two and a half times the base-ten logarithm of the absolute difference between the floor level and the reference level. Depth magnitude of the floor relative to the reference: 0.8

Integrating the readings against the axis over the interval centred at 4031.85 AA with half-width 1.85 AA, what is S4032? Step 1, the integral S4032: 28.9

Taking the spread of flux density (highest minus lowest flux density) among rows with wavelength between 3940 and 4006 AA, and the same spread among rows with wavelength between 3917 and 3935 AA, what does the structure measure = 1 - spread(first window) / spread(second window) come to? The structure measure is -1.0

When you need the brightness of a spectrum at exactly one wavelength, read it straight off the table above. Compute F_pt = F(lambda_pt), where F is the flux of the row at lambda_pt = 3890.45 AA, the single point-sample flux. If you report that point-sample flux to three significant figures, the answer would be 8.36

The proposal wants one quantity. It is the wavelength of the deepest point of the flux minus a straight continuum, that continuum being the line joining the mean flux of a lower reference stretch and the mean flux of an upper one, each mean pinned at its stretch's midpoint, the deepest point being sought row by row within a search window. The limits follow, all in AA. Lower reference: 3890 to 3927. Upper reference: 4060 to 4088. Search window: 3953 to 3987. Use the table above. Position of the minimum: 3968.26 AA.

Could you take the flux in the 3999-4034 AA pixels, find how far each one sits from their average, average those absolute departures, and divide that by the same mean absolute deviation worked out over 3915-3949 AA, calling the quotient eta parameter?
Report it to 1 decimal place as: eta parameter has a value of 1.5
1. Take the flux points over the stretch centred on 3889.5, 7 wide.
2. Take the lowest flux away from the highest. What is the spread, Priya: 0.56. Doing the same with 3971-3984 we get 0.69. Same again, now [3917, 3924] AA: 0.27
